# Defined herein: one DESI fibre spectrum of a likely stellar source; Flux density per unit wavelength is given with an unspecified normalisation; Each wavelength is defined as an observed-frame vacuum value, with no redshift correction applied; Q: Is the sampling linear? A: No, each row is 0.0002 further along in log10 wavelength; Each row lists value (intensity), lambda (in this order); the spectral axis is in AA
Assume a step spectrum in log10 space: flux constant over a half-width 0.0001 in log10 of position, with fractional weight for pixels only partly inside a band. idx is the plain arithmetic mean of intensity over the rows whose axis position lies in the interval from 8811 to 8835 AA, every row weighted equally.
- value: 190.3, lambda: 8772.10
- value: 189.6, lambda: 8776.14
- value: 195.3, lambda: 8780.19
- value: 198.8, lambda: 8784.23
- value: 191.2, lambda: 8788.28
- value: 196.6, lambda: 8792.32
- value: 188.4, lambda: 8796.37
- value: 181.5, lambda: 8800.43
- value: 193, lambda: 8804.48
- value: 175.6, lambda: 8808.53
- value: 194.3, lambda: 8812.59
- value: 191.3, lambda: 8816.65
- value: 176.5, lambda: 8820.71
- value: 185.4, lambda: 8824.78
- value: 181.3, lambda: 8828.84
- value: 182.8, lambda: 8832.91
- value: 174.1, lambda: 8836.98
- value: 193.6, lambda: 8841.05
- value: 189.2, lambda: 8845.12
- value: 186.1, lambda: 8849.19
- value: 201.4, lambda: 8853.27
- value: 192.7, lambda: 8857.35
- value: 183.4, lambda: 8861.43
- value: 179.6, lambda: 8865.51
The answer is 185.3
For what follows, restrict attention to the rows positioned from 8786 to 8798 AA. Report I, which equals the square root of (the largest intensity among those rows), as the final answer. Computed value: 14.0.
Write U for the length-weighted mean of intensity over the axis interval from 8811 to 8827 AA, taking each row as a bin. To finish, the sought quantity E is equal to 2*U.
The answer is 373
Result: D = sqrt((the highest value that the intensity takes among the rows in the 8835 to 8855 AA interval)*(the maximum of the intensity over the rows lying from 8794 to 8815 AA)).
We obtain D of 198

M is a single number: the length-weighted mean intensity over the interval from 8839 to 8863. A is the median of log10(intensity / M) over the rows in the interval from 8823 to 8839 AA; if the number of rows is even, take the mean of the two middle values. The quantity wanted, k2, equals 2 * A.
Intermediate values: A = -0.021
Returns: -0.043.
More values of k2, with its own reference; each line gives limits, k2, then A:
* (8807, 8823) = -0.035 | -0.017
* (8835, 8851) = -0.016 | -0.008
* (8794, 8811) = -0.029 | -0.015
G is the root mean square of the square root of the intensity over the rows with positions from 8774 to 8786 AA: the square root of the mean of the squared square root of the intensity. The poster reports 13.9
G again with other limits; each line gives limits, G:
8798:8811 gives 13.5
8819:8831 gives 13.5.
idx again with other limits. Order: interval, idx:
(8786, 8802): 189.4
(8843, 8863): 190.6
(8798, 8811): 183.4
